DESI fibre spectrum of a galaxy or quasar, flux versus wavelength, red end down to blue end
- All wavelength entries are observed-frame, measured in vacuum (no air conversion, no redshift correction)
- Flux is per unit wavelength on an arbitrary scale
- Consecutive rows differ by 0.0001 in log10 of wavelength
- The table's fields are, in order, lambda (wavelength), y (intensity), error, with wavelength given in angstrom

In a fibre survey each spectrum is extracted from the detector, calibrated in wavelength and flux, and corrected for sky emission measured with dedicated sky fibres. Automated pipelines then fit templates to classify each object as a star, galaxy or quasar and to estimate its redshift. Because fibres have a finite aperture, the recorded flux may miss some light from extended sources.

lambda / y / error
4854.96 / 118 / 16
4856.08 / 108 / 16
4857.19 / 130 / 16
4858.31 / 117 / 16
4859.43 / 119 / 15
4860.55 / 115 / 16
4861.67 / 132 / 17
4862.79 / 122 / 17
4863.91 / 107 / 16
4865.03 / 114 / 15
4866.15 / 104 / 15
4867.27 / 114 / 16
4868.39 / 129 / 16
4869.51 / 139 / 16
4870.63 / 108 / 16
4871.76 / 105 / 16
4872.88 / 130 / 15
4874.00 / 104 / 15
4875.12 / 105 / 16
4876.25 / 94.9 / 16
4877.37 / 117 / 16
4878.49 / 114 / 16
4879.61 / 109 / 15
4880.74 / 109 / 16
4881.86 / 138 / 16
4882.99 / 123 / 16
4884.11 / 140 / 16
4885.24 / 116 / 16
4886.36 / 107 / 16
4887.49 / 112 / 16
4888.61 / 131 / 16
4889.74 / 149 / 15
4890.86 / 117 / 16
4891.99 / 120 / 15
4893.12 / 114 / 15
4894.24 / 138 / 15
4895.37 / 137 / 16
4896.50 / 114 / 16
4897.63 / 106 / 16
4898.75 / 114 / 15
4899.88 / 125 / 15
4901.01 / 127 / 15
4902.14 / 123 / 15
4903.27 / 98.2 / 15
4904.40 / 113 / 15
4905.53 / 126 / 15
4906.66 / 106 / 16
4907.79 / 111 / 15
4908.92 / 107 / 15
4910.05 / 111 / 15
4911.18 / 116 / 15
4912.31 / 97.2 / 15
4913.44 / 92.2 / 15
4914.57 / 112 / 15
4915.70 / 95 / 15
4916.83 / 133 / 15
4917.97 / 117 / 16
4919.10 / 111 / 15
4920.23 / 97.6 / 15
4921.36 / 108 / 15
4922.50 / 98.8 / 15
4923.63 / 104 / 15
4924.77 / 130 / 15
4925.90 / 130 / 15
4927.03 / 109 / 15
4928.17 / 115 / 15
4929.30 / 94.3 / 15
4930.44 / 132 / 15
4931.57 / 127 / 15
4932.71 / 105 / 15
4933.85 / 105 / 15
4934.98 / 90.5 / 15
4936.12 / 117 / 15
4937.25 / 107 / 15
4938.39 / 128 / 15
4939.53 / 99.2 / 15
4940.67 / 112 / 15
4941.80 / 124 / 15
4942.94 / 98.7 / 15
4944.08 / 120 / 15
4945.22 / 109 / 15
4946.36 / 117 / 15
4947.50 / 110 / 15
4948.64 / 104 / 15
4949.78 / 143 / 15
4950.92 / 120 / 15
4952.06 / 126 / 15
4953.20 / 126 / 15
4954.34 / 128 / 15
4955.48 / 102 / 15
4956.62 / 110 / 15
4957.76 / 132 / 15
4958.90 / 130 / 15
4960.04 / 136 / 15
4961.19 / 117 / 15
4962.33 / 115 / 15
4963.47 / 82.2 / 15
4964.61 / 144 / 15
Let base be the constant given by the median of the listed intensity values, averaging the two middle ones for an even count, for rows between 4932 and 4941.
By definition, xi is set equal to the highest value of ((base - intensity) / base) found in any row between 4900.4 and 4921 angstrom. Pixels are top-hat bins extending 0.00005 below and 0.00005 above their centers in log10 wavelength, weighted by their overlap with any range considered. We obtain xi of 0.13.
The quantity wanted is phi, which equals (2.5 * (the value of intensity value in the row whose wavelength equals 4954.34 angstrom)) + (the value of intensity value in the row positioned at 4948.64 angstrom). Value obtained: 424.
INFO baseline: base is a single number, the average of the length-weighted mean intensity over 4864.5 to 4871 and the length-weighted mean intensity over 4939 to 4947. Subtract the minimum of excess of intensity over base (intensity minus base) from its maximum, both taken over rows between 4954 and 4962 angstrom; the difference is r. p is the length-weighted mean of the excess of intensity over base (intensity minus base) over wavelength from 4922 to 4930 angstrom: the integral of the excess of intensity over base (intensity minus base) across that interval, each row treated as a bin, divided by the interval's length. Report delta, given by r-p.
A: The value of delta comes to 37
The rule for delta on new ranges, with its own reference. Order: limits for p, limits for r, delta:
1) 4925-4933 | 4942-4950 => 42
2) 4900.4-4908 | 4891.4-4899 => 32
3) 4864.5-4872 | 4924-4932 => 36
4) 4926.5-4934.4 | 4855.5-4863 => 26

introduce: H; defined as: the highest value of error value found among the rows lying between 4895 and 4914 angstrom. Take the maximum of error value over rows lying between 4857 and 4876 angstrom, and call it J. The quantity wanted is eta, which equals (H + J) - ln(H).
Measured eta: 30.2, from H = 16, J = 17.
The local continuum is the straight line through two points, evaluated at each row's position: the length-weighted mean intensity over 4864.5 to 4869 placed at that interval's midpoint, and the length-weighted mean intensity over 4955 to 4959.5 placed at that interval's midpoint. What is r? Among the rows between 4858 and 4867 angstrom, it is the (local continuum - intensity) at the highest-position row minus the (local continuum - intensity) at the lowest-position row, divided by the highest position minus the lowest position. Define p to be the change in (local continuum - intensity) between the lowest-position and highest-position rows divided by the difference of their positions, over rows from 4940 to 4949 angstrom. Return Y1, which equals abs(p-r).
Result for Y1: 0.7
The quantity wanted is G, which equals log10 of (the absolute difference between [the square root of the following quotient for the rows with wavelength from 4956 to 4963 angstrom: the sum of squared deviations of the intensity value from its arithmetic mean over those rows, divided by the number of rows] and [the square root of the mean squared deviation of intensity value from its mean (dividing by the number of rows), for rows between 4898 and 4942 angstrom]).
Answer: 0.4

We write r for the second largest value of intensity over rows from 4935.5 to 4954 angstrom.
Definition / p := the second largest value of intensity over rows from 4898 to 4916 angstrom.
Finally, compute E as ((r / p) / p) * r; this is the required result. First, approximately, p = 126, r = 128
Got 1.03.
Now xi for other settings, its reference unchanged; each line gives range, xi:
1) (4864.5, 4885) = 0.10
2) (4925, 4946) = 0.15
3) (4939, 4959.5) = 0.07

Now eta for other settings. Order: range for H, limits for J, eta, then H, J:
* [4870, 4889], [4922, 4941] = 28.2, 16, 15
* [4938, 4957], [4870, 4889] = 28.3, 15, 16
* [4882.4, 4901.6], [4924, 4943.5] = 28.2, 16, 15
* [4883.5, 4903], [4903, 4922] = 29.2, 16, 16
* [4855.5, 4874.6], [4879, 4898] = 30.2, 17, 16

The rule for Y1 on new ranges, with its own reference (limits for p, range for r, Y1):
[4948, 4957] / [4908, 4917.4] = 2.5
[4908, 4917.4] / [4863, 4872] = 3.5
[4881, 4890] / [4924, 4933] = 4.5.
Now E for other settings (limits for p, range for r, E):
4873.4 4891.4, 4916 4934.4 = 0.89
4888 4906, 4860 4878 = 0.91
